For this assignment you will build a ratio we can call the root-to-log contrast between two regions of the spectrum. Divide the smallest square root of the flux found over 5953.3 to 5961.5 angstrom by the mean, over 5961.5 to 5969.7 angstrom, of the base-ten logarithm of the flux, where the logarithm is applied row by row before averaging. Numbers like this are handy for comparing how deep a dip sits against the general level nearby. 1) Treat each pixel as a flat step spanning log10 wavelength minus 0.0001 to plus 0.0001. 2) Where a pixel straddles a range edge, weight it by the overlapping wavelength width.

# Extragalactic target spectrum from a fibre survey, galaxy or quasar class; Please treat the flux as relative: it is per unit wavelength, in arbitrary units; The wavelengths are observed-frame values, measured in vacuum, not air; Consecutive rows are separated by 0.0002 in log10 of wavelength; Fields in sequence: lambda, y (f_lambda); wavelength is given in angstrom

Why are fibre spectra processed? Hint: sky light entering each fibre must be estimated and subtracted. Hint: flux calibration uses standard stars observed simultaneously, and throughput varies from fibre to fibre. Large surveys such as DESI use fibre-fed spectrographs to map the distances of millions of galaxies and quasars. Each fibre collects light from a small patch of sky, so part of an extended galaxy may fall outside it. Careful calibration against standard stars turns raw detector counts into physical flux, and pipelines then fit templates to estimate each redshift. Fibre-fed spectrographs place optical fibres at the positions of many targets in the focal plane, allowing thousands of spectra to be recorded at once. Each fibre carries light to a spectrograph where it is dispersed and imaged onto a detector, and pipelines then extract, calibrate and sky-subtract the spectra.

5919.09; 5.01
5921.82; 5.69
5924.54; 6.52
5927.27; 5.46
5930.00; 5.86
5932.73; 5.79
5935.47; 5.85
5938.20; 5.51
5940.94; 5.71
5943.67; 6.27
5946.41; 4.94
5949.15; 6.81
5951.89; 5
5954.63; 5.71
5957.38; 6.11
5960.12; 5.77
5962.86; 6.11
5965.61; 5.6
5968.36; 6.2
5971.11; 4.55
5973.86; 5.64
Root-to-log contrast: 3.08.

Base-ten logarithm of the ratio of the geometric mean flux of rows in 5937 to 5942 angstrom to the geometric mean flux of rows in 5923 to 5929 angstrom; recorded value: -0.03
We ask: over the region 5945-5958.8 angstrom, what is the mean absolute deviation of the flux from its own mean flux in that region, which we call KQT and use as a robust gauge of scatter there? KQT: 0.60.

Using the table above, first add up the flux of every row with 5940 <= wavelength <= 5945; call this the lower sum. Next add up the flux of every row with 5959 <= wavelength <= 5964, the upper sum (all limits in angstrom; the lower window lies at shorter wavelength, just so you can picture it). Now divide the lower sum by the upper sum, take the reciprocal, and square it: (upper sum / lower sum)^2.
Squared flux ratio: 0.98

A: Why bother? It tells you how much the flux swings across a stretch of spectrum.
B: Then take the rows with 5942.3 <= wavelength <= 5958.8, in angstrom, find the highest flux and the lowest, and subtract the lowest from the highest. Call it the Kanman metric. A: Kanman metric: 1.9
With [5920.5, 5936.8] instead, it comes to 1.1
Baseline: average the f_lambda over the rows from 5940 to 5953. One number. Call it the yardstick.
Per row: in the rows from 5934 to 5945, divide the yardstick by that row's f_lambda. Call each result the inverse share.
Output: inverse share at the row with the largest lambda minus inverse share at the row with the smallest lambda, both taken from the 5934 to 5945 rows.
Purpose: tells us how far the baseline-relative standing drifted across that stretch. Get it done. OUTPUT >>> -0.066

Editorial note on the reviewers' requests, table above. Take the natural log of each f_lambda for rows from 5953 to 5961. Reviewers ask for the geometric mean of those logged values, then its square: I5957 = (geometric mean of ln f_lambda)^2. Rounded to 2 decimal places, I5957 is 3.13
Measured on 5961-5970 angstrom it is 3.19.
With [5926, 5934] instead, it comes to 3.03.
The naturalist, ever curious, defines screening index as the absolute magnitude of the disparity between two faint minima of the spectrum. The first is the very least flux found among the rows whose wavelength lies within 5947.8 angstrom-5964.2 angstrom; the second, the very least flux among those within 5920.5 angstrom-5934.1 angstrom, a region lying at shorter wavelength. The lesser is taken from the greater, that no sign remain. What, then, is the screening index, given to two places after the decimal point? 0.46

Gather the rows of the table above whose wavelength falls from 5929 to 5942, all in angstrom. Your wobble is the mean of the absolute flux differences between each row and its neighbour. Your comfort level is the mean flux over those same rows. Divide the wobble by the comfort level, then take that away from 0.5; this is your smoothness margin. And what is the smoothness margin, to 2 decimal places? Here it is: 0.47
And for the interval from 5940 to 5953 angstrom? 0.26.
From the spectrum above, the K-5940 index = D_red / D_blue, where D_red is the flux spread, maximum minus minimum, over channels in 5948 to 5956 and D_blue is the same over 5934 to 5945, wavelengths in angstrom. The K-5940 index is 2.4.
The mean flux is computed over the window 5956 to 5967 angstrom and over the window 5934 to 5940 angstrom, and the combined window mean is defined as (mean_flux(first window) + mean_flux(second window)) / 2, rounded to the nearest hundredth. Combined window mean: 5.79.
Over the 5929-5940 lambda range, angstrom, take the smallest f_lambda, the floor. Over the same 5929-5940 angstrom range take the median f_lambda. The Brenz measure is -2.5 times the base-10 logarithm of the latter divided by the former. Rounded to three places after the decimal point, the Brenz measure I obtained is -0.059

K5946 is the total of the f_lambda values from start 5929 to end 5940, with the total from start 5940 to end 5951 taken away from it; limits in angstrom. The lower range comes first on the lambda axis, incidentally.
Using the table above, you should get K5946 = -0.72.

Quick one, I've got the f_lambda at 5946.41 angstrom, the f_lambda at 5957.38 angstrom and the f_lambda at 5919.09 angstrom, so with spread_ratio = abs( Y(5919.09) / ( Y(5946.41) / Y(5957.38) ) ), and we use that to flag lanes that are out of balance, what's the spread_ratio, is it 6.2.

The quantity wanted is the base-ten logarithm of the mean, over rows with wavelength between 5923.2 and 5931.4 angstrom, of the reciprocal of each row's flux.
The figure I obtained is -0.772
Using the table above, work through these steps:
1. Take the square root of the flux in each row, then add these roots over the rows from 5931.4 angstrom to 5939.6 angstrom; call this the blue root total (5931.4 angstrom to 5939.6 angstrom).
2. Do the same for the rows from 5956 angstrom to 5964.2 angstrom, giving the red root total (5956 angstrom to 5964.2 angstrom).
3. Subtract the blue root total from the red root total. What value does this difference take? 0.17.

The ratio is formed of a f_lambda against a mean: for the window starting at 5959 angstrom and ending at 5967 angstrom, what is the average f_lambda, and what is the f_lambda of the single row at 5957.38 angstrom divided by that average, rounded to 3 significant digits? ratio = 1.05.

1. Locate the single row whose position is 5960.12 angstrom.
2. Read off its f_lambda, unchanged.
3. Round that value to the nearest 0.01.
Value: 5.77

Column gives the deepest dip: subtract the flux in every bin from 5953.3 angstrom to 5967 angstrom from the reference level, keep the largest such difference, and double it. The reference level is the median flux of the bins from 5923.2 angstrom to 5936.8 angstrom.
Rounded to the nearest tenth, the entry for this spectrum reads 0.5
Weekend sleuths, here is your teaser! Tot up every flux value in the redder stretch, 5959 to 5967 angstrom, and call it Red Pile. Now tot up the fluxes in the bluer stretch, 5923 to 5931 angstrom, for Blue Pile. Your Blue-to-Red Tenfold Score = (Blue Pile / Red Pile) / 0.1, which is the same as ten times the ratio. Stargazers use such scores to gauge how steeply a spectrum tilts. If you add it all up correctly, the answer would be 10.21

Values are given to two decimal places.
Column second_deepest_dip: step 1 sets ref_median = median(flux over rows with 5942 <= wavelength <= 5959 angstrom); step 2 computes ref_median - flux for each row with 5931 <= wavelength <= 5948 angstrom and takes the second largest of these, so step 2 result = 0.40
